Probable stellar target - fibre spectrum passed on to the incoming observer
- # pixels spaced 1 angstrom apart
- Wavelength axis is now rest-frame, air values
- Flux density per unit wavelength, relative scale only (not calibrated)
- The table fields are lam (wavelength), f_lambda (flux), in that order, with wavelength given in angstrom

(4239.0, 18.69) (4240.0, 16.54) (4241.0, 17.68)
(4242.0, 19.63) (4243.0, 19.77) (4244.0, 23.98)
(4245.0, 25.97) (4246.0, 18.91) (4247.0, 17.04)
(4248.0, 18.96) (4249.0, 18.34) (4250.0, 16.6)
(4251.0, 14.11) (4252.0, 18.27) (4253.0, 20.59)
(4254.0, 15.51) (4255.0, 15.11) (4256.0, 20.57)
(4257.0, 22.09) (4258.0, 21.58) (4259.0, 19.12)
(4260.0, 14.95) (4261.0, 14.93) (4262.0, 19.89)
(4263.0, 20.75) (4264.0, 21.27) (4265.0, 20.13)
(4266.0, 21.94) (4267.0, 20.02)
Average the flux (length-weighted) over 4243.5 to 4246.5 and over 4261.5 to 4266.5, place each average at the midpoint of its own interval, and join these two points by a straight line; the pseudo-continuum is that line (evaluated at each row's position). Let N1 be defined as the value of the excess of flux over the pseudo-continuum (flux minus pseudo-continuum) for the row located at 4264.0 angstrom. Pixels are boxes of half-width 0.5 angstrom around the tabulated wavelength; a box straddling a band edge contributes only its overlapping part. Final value 0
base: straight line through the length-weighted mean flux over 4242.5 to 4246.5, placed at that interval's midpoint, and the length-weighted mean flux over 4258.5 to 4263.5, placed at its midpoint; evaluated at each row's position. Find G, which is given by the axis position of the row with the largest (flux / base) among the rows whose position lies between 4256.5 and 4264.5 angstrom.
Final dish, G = 4264.0 angstrom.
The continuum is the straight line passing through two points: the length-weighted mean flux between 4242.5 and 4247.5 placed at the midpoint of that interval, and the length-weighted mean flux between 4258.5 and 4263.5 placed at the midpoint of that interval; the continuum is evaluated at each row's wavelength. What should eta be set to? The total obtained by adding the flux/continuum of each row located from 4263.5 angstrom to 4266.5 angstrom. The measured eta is 3.7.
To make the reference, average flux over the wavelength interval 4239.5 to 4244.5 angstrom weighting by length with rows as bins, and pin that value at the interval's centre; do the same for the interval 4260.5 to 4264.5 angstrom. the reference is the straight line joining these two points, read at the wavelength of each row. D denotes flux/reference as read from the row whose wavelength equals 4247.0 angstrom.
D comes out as 0.88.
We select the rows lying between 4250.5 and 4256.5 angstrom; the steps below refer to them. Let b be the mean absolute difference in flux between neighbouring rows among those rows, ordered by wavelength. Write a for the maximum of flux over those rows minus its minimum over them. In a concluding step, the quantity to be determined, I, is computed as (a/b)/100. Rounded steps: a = 6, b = 3.5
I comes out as 0.019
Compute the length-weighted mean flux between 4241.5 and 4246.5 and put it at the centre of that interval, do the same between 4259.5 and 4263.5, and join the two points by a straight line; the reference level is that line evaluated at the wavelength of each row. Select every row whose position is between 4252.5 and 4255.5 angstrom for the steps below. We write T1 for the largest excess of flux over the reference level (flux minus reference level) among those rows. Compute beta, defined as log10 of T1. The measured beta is 0.00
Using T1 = 1.0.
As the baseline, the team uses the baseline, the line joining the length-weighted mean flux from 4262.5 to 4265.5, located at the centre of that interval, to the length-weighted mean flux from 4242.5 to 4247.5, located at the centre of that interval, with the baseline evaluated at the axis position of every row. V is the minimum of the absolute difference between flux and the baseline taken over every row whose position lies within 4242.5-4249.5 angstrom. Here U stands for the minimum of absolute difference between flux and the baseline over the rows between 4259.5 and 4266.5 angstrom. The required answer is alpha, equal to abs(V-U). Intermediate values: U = 0.0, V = 1.41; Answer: 1.4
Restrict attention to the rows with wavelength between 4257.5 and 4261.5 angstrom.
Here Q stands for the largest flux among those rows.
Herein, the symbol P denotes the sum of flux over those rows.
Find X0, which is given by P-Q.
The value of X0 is 49.0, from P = 70.6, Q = 21.58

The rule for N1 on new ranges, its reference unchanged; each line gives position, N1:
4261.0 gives -6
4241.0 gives -6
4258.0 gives 0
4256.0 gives -1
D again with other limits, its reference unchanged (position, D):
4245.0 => 1.33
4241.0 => 0.91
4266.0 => 1.15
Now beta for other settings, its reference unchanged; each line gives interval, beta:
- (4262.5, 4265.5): 0.62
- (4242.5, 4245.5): 0.66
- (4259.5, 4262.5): 0.38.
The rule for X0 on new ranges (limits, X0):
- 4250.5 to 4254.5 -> 47.9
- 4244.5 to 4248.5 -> 54.9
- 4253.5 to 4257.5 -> 51.2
